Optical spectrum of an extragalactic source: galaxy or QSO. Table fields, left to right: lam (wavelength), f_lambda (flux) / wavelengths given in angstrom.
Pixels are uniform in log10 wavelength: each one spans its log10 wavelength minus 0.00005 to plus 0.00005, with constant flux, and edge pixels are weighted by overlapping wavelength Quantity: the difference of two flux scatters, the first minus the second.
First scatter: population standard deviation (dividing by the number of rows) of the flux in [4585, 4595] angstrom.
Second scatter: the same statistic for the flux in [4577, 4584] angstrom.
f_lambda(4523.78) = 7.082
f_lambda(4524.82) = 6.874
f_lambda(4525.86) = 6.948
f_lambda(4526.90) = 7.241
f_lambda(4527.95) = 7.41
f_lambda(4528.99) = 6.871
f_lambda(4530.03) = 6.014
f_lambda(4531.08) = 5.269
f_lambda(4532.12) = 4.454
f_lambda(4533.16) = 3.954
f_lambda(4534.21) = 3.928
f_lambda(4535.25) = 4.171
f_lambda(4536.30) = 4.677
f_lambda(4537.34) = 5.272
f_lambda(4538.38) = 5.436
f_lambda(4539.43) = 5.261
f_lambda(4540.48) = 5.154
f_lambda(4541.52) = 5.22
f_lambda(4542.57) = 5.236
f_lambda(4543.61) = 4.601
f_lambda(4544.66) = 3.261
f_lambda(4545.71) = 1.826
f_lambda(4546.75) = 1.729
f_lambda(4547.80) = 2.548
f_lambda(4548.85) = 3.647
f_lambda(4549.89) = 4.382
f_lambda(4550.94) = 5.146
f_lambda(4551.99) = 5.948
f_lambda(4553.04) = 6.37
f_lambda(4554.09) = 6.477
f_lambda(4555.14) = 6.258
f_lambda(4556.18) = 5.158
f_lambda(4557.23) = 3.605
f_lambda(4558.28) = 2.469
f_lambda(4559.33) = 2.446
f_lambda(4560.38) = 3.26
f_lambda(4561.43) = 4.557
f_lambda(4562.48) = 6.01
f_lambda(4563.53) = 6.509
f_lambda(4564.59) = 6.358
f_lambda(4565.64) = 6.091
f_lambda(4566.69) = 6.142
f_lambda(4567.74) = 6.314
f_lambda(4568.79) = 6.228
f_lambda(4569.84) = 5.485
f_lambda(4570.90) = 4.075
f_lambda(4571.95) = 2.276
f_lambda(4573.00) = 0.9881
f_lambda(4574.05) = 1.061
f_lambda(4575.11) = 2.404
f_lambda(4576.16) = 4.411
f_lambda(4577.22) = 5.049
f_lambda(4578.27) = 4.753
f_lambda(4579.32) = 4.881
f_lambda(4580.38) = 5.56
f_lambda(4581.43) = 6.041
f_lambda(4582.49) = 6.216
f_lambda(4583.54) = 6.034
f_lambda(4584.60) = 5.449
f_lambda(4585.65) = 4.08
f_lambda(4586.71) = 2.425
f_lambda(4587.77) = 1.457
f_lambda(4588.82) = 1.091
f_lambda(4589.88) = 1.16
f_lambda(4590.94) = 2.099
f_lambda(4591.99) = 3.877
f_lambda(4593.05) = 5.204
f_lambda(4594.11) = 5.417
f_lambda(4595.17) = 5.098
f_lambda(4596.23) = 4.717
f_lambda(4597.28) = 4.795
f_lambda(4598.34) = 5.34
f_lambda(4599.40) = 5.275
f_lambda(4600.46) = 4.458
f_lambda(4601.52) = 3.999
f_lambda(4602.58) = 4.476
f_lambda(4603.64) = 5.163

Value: 1.0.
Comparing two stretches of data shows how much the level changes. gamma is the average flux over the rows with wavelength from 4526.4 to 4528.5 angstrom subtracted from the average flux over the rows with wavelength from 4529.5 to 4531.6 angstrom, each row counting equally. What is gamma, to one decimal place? -1.7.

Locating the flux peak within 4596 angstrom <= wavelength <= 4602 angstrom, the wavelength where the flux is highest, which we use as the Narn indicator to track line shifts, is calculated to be 4598.34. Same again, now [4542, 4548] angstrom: 4542.57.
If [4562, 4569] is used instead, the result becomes 4563.53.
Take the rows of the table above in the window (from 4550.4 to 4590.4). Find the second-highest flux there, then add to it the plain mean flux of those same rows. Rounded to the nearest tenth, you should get 11.0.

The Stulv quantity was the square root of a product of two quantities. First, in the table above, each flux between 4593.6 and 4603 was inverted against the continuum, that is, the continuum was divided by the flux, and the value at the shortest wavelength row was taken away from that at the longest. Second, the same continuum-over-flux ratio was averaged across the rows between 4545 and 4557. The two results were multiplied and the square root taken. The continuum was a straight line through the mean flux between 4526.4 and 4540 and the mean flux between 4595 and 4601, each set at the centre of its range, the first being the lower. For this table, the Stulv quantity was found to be 0.51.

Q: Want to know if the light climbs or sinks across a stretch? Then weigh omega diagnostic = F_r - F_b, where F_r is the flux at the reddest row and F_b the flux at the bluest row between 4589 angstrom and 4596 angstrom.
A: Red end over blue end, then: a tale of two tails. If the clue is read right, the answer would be 3.9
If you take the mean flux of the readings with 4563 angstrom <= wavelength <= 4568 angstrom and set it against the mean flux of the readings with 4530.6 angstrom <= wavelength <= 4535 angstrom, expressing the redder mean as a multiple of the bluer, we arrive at 1.4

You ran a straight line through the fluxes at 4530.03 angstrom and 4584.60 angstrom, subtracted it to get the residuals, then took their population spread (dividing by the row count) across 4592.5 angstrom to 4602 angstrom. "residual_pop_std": 0.43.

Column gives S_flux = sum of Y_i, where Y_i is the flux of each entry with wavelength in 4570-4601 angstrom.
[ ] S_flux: 116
